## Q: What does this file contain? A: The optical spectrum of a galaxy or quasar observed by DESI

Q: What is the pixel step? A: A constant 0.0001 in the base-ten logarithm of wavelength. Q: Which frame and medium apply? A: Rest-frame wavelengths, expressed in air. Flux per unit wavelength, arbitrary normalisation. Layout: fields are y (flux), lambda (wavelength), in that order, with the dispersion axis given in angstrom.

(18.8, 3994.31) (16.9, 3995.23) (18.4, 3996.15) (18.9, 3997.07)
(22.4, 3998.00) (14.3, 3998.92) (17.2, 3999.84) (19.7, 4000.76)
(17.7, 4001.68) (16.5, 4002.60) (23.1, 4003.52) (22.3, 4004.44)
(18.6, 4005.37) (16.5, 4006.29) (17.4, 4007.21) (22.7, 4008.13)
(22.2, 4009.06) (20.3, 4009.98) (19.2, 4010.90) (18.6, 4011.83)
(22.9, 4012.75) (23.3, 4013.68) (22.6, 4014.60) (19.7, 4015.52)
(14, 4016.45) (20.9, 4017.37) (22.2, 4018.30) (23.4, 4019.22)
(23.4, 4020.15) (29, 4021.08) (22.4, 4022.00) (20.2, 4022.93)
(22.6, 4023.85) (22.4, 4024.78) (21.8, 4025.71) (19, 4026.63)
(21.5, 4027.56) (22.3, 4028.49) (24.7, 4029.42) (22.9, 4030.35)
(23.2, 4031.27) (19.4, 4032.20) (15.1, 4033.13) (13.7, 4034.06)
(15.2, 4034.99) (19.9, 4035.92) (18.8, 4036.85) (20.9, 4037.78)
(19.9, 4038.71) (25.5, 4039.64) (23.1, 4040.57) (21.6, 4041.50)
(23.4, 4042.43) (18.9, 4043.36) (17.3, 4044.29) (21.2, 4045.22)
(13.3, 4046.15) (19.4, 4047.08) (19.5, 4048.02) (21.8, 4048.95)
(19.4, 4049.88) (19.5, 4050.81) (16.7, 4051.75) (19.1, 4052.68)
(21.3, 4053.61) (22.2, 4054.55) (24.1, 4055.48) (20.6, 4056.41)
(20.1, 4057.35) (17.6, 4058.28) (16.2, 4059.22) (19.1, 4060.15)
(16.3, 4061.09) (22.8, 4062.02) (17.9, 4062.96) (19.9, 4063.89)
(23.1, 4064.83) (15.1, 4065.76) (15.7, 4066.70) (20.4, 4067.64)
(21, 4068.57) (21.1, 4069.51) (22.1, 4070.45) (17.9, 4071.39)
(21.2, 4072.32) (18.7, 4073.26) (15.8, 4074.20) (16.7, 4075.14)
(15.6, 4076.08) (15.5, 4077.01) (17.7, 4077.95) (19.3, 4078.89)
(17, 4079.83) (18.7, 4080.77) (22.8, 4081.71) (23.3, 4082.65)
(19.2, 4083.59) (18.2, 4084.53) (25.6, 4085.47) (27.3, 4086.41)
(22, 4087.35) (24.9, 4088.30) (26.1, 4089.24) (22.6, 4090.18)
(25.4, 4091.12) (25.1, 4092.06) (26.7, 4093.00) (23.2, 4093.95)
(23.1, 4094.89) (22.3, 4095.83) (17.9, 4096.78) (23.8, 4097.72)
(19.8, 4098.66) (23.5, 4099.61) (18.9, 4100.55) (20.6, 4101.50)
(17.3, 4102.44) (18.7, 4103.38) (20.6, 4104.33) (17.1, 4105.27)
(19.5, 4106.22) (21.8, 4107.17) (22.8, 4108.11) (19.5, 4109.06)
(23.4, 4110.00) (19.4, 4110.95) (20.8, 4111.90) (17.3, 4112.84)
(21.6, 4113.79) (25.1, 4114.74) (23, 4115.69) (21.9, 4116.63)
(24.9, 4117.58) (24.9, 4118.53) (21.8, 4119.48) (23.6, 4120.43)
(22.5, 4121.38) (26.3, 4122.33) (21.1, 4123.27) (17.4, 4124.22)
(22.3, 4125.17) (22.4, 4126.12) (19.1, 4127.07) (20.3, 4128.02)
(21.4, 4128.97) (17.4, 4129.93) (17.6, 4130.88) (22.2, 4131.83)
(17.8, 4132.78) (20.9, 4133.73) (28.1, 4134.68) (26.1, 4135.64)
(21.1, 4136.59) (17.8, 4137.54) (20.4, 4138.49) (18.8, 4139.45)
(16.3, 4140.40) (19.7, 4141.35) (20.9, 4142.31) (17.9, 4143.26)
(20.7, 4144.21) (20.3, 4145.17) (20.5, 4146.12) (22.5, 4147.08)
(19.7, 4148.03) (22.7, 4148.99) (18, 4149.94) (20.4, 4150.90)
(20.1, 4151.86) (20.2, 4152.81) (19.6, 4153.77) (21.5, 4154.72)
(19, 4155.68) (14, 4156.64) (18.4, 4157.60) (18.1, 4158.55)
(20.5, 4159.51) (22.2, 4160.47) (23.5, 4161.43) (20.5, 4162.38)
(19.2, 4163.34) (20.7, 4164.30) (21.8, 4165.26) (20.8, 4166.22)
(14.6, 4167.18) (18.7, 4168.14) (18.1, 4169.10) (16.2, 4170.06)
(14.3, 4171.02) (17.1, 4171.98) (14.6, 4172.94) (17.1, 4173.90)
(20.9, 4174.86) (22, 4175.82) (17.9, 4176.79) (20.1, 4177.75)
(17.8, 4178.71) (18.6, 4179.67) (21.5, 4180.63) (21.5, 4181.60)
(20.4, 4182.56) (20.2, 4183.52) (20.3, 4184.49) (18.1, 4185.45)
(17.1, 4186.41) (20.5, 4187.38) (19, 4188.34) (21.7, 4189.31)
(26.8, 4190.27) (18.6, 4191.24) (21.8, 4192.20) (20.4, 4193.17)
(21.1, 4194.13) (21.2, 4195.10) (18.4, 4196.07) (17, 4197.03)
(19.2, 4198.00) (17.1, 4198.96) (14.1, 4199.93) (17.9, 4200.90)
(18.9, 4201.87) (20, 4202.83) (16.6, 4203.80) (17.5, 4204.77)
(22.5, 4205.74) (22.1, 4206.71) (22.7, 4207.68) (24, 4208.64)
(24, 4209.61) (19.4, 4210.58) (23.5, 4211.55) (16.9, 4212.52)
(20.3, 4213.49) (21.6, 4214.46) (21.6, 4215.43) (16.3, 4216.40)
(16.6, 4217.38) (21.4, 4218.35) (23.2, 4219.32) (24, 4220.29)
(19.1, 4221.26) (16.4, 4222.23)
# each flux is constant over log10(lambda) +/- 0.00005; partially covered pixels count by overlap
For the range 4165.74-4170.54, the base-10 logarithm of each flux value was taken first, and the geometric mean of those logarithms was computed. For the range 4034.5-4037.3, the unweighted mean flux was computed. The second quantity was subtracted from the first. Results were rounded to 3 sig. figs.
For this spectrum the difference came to -16.7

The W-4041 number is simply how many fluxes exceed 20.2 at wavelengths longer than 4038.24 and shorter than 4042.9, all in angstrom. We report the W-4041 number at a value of 4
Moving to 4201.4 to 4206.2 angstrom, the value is 1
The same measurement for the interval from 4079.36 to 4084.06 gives 2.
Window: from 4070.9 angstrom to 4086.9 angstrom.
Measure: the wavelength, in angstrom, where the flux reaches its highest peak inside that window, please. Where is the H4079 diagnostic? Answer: 4086.41 angstrom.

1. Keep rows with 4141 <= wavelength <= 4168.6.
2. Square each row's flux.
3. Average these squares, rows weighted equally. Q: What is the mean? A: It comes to 400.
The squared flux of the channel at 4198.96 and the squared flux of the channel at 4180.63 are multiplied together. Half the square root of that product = 184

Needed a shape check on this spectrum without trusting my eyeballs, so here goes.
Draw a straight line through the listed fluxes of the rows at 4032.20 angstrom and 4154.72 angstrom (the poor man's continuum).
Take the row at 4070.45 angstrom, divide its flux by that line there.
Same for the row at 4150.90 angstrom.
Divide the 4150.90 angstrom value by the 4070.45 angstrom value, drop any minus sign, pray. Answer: 0.86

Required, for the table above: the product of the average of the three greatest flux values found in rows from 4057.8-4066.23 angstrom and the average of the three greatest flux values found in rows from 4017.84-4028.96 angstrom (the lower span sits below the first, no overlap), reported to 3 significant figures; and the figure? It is 554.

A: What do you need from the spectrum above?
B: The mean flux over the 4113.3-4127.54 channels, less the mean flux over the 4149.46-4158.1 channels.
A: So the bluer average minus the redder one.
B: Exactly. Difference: 3.5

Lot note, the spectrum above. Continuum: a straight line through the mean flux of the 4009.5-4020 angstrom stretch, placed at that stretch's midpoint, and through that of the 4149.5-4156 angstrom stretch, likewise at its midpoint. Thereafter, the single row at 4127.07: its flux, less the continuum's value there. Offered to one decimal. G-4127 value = -0.9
